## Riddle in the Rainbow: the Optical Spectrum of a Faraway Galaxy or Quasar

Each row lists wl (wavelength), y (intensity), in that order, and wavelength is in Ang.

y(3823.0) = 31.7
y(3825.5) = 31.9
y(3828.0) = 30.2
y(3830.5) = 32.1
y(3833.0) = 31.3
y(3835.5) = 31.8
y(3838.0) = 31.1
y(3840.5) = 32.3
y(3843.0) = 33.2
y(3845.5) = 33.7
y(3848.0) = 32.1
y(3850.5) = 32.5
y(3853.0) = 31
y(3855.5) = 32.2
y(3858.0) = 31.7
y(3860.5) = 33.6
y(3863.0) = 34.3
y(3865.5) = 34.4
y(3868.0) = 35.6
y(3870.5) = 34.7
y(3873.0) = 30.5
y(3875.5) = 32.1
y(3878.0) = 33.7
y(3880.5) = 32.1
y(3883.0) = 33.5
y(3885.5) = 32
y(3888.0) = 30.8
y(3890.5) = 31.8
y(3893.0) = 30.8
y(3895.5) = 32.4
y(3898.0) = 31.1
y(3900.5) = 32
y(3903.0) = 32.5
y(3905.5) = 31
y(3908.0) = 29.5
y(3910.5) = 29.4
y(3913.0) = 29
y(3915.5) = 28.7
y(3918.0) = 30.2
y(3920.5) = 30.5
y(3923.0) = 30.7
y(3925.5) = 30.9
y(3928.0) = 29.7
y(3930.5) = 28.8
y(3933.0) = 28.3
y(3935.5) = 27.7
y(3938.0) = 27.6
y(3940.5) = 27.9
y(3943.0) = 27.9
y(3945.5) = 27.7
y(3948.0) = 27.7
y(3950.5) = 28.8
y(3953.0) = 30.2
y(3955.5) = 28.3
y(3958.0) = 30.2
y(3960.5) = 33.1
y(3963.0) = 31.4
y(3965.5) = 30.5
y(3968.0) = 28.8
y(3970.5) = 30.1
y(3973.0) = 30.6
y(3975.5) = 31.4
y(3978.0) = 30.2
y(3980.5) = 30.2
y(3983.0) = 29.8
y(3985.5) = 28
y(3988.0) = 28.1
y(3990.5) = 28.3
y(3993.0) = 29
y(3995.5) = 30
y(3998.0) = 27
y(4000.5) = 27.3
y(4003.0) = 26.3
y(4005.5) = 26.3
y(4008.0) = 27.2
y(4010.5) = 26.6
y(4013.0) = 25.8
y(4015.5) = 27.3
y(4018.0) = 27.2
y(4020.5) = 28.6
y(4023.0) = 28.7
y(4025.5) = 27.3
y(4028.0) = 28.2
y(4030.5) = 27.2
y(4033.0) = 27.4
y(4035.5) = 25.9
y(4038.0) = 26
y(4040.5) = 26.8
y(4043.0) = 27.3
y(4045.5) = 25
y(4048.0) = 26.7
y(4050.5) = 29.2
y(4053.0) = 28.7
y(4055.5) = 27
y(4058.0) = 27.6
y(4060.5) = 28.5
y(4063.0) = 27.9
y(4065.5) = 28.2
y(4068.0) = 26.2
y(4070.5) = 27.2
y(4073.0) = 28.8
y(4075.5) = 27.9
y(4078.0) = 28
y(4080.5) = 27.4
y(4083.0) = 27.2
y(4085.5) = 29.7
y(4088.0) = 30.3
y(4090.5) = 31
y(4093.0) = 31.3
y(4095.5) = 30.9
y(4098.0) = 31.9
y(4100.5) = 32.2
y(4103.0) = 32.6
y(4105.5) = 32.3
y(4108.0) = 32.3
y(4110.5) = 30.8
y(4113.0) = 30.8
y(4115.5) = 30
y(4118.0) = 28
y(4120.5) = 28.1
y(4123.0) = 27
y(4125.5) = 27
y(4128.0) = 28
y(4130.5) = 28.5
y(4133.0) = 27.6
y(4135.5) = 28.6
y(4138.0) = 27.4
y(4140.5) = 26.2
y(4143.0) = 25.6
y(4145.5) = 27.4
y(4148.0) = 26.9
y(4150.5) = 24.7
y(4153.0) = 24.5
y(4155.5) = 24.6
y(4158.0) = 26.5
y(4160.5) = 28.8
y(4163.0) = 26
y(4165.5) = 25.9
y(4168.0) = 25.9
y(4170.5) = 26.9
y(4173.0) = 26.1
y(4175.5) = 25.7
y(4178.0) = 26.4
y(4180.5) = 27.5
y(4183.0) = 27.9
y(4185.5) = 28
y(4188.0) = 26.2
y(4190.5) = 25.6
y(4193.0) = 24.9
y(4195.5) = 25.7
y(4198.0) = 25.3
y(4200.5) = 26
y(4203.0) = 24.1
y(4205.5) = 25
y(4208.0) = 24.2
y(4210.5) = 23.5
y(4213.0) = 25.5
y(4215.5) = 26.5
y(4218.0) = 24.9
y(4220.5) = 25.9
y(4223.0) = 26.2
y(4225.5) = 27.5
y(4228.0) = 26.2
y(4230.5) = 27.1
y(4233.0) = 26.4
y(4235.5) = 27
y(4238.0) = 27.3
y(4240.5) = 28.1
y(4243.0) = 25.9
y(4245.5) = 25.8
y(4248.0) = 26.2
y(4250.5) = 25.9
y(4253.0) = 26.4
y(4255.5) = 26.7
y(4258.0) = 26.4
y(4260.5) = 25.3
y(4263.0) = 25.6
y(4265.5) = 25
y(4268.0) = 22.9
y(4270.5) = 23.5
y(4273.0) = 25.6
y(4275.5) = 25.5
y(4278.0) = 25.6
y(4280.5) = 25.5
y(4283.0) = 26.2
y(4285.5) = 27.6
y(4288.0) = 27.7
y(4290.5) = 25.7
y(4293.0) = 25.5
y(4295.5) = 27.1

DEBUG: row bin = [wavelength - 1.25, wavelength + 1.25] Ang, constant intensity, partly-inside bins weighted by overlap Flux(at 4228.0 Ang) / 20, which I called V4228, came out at 1.31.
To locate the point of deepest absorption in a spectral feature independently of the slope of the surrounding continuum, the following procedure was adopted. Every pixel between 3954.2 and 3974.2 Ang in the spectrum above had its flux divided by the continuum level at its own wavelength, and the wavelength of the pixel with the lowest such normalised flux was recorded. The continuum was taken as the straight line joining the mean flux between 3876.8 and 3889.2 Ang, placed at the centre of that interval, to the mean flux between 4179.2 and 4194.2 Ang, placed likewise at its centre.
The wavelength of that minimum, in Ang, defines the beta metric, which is 3955.5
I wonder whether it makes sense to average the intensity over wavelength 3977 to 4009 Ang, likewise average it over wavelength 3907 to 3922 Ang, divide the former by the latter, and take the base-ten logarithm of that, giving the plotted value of -0.019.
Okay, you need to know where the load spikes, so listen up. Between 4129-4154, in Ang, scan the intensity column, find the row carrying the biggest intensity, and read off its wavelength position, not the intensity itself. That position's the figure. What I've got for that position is 4135.5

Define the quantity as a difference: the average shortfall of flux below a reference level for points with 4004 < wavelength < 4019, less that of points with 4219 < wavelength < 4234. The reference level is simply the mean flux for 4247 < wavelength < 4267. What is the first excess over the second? 0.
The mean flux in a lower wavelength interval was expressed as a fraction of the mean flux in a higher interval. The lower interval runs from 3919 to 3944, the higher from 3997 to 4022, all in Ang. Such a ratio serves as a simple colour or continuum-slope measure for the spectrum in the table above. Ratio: 1.08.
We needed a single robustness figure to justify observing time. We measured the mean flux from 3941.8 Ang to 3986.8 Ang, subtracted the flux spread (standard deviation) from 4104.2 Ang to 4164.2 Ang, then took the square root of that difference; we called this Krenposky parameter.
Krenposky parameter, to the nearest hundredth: 5.25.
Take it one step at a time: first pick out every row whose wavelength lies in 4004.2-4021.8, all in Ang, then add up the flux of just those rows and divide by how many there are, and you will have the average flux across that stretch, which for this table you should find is 27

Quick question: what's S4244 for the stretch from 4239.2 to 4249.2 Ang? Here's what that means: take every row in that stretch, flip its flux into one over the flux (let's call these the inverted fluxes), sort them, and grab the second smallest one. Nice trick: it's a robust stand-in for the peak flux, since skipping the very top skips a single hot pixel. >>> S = 0.038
